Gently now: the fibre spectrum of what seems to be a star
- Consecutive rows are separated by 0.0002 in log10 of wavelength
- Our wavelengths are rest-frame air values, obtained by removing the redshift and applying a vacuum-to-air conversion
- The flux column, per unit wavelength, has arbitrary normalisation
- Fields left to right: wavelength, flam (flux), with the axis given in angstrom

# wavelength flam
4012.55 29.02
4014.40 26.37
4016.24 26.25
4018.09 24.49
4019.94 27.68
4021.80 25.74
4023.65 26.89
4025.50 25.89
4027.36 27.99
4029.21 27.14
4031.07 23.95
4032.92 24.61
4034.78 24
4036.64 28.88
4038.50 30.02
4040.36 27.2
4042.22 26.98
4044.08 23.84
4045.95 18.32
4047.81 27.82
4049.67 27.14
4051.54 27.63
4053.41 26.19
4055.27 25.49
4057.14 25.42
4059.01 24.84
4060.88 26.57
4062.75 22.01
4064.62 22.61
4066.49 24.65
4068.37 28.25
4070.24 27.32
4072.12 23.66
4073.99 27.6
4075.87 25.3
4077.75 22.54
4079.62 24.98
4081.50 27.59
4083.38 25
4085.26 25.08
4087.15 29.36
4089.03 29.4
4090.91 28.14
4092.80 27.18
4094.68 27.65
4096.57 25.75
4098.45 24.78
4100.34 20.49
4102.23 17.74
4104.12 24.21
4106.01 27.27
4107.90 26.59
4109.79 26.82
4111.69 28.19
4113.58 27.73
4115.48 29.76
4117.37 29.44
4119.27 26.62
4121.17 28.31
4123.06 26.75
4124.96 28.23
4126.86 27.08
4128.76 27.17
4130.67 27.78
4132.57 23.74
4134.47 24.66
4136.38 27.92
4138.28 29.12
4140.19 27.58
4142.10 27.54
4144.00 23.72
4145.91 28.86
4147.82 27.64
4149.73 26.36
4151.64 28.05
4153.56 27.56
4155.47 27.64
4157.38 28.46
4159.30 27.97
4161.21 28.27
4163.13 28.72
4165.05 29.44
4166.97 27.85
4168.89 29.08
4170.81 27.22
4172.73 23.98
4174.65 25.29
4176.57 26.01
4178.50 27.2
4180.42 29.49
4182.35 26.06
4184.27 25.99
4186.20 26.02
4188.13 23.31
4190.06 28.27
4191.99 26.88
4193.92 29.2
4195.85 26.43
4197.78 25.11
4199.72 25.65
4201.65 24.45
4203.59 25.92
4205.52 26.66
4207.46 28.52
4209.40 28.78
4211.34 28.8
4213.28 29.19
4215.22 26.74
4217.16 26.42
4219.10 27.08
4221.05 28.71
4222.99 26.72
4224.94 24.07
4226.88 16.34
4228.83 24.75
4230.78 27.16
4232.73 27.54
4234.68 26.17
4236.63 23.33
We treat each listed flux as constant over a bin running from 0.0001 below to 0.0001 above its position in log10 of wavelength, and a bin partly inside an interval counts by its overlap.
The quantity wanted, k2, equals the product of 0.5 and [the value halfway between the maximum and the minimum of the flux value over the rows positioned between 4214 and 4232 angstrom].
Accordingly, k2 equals 11.3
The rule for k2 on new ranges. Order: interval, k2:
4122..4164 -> 13.2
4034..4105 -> 11.9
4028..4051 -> 12.1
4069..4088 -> 13.0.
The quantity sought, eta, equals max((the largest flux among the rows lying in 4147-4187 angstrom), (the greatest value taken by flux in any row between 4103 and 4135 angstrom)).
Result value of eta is 29.8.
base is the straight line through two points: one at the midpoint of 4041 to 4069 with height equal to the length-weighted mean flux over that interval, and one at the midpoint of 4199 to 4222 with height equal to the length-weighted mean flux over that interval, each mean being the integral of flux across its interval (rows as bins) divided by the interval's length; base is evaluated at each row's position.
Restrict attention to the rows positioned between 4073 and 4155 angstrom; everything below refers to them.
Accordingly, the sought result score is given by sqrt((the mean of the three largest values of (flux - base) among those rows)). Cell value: 1.9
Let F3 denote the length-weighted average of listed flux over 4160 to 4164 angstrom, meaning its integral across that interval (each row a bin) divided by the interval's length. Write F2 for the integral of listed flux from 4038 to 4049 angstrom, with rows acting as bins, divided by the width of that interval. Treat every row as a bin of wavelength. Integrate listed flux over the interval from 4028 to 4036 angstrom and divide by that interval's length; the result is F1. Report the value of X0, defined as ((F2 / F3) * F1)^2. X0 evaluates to 512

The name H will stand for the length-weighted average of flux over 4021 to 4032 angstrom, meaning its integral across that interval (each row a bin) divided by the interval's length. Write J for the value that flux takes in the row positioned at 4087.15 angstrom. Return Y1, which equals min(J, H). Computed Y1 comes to 26.3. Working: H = 26.3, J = 29.36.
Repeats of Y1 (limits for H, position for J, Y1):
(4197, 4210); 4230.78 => 26.4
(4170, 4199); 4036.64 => 26.4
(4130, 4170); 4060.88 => 26.6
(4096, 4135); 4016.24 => 26.2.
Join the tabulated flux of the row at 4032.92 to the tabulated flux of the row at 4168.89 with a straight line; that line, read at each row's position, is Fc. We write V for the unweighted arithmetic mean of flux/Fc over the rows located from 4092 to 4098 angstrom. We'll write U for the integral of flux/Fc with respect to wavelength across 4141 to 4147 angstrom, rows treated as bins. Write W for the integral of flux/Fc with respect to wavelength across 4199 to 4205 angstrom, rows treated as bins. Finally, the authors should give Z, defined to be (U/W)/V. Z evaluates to 1.11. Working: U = 5.68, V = 1.01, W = 5.1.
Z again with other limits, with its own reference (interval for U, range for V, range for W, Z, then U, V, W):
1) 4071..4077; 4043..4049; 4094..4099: 1.29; 5.88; 0.93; 4.9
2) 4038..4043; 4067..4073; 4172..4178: 1.06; 5.62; 1.02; 5.2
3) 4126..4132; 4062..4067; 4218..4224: 1.22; 5.85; 0.90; 5.3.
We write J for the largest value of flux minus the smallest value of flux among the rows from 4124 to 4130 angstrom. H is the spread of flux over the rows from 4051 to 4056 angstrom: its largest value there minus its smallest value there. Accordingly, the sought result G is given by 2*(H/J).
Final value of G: 3.7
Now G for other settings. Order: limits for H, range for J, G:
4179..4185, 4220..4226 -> 1.5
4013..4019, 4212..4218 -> 1.4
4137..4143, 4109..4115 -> 2.3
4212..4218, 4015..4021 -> 1.7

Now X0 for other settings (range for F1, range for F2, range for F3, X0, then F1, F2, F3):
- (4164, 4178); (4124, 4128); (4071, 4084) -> 870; 27.0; 27.6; 25.3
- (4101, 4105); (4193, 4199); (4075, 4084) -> 498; 20.9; 26.8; 25.1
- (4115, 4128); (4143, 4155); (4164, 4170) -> 694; 28.0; 27.1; 28.7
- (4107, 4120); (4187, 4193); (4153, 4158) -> 684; 27.9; 26.2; 27.9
